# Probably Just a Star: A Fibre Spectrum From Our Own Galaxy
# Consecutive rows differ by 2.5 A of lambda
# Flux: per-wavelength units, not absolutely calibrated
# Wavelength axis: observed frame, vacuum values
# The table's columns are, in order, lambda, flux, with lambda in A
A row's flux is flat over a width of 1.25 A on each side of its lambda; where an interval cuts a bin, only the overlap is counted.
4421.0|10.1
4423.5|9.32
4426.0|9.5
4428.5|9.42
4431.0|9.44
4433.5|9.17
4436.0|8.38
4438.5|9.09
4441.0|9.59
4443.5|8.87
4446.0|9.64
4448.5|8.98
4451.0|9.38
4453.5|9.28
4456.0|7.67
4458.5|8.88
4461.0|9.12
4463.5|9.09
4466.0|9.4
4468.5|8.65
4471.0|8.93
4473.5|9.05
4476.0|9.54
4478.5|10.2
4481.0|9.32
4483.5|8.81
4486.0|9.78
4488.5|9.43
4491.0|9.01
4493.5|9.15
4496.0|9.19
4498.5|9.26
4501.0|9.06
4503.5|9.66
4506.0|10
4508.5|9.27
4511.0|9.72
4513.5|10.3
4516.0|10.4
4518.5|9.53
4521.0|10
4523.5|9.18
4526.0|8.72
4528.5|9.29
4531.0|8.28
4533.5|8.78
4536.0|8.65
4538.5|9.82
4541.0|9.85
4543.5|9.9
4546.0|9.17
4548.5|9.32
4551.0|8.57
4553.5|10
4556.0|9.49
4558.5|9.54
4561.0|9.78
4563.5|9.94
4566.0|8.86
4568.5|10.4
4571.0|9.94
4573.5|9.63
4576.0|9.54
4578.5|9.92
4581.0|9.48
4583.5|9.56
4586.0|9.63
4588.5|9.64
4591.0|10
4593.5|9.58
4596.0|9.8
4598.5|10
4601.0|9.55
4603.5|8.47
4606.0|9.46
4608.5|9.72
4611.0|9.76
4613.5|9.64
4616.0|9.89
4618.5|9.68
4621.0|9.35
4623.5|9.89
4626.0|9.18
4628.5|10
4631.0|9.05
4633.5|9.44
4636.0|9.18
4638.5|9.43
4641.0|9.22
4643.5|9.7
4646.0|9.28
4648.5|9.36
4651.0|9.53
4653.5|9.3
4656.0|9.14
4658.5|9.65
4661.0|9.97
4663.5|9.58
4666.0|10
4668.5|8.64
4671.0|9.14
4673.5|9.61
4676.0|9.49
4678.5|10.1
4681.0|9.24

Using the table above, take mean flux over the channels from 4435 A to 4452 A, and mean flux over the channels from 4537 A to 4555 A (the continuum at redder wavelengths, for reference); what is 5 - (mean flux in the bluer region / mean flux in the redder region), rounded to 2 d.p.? 4.04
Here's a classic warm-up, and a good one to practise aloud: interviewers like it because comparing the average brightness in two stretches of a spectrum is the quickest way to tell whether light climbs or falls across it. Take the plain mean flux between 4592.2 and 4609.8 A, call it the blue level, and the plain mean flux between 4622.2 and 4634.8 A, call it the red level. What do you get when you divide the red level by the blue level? 1.000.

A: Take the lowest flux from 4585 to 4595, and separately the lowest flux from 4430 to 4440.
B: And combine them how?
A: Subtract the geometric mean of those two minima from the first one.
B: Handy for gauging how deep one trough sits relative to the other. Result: 0.62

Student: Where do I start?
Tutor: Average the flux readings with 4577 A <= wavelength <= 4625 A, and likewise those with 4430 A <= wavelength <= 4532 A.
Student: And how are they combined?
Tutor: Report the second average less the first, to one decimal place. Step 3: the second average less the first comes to -0.4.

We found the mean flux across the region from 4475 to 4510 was 9.41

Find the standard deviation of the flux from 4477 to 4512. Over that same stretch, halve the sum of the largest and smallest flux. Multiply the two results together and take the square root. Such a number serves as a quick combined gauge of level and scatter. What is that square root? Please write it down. 1.9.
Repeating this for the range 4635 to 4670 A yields 1.8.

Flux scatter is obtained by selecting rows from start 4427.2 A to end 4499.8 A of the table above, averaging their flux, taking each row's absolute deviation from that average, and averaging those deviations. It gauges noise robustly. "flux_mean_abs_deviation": 0.32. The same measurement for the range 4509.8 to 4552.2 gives 0.53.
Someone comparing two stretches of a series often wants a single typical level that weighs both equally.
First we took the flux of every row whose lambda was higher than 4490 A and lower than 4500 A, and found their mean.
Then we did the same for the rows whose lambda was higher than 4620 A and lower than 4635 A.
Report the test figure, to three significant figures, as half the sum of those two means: 9.32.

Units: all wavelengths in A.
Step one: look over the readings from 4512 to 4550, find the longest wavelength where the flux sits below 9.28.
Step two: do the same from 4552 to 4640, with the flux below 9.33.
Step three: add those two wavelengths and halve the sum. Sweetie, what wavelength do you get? 4591.0 A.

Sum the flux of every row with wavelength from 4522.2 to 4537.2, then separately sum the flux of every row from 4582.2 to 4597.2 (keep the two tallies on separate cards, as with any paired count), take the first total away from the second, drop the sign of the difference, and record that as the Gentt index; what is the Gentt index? 5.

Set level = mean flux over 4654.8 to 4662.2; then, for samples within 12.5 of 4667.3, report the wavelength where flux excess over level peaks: 4678.5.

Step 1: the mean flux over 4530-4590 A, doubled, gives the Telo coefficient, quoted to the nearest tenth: 19.0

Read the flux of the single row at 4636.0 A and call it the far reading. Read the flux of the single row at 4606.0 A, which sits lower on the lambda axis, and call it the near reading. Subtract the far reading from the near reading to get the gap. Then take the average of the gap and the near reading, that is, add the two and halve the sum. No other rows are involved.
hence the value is 4.87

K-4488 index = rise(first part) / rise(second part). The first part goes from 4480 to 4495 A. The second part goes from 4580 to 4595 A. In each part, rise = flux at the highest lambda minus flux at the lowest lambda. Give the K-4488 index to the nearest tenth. -1.7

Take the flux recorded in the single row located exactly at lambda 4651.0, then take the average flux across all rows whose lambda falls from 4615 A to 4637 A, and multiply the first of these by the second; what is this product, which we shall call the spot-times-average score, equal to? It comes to 90.7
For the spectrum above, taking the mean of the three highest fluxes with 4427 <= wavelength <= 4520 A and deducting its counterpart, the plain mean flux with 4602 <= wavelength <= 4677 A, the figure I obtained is 0.84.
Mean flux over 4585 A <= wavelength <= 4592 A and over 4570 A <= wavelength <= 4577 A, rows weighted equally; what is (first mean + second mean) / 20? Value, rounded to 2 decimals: 0.97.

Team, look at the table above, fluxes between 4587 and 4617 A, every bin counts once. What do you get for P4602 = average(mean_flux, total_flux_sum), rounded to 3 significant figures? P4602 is 62.6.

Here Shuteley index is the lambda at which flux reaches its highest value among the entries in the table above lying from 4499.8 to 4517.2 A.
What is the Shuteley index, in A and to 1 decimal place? 4516.0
